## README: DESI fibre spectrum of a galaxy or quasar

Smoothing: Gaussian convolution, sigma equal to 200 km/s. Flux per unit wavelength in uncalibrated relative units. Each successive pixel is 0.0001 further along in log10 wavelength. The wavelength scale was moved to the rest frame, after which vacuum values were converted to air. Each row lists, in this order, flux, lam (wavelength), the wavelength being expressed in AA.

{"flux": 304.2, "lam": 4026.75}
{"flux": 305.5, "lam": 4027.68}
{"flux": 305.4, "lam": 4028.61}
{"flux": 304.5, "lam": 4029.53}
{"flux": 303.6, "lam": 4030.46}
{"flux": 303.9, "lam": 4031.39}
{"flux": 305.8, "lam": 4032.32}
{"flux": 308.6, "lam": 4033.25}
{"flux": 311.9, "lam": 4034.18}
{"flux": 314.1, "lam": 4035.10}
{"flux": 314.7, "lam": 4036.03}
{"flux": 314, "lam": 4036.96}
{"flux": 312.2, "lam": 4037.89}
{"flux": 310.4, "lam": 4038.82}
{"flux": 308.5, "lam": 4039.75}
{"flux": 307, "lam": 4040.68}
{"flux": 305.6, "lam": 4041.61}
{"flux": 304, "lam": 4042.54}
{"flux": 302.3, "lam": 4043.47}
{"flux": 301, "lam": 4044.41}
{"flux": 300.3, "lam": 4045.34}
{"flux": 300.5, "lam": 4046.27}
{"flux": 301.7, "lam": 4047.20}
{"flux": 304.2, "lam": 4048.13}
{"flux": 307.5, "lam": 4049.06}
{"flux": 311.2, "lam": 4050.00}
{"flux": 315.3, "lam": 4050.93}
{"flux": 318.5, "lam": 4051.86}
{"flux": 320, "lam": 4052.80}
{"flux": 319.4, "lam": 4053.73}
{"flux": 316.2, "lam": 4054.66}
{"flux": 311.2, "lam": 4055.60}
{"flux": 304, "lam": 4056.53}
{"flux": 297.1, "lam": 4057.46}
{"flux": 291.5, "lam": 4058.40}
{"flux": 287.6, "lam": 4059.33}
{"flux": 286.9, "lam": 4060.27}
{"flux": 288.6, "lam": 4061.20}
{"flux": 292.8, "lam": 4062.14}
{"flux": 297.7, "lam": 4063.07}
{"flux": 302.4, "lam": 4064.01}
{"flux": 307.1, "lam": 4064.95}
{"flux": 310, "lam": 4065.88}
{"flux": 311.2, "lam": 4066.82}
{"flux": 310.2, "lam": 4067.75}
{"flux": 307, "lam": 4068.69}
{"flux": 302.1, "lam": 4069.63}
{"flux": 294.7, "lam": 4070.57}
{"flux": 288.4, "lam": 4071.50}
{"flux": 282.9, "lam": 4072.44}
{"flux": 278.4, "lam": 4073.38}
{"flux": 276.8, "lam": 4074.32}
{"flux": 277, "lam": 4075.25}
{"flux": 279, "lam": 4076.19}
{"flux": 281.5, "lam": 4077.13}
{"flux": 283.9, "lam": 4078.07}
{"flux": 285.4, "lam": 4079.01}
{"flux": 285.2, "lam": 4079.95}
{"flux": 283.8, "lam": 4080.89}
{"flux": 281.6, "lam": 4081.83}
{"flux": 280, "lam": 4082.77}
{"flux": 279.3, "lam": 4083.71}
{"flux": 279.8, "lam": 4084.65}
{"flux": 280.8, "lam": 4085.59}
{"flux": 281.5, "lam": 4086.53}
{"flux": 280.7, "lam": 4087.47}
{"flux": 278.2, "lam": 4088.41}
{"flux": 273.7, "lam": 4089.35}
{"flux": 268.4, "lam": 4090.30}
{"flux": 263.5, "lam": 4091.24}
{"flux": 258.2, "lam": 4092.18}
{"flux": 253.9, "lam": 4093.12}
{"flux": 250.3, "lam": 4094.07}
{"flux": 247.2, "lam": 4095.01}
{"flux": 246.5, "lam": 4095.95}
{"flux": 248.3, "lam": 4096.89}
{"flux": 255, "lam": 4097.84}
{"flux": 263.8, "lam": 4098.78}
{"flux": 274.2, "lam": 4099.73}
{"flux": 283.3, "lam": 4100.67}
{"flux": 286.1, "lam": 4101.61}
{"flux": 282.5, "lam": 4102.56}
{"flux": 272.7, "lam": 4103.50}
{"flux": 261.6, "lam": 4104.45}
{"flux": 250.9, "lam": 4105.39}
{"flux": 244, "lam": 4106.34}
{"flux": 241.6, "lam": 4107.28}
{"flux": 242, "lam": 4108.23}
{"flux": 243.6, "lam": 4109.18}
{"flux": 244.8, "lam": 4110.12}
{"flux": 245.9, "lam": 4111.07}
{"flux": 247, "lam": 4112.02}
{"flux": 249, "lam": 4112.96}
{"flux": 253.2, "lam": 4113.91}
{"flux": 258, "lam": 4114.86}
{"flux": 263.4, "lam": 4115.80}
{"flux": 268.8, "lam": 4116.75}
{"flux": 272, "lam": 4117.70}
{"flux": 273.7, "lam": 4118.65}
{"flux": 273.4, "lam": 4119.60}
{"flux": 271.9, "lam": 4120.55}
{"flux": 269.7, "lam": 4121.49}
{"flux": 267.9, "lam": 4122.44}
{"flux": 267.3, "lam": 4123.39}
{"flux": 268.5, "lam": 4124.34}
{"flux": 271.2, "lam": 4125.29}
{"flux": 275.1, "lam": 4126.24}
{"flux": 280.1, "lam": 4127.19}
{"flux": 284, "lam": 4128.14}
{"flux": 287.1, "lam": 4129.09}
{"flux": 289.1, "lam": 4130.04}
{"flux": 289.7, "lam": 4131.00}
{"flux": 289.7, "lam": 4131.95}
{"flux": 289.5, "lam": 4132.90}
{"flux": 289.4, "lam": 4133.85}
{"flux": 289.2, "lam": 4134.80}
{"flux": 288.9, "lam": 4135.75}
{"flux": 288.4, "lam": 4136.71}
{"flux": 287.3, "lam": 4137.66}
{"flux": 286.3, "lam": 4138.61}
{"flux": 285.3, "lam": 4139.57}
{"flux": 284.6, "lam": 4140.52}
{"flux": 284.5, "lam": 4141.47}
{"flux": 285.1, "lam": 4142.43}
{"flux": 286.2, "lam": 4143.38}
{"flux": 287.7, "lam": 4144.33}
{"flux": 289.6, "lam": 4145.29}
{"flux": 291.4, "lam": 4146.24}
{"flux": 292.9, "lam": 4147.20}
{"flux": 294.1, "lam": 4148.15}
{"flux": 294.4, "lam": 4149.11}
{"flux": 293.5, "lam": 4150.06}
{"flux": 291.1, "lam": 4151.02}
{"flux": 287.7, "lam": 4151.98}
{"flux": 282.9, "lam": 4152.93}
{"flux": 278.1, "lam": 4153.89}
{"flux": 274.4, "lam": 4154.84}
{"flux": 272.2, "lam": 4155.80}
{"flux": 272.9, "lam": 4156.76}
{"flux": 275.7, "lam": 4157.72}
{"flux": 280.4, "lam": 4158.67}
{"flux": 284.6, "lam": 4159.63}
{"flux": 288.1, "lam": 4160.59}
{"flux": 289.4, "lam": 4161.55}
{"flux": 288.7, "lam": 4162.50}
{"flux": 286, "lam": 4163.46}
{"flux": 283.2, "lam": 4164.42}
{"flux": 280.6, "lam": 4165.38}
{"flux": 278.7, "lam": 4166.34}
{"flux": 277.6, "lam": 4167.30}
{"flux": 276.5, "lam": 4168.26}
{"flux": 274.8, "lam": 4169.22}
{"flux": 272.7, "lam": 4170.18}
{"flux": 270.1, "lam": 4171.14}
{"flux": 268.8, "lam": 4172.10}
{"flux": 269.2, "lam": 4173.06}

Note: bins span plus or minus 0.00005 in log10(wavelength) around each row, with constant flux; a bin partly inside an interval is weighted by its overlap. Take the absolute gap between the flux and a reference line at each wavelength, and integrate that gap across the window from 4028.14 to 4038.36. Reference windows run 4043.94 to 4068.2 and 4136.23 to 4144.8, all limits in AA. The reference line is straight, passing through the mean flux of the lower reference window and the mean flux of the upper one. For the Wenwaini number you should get 47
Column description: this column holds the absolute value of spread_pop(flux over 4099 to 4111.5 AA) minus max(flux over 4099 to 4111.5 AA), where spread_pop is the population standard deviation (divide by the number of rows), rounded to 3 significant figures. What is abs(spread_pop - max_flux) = 269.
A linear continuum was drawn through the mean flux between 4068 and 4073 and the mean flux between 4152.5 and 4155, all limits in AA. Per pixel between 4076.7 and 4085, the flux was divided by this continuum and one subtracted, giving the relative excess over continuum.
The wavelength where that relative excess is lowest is 4083.71 AA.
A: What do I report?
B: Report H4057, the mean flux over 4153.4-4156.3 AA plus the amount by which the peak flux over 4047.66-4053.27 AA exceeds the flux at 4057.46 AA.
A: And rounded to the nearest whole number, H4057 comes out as 298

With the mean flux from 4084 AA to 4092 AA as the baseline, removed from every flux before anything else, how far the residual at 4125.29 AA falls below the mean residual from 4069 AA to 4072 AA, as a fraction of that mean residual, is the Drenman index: 1.2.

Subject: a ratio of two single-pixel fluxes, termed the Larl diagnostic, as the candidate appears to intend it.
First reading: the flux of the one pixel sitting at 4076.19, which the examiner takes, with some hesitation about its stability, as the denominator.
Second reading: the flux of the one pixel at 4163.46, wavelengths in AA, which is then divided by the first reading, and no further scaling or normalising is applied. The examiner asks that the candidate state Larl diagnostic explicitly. 1.03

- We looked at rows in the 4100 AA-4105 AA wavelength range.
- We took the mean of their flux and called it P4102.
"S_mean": 277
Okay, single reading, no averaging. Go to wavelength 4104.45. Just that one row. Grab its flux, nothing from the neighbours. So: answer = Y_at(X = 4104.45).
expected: 261.6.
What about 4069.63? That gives 302.1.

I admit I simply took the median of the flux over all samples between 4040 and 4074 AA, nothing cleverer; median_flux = 303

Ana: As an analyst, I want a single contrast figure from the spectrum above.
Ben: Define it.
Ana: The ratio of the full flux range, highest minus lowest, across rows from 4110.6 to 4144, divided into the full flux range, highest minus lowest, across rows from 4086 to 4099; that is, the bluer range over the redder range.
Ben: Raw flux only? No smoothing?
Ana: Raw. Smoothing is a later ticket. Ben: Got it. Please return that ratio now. 0.80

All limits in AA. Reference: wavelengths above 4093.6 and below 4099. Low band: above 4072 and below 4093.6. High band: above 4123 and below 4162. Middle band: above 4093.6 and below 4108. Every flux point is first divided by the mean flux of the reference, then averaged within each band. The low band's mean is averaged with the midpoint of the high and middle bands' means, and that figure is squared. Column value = 1.19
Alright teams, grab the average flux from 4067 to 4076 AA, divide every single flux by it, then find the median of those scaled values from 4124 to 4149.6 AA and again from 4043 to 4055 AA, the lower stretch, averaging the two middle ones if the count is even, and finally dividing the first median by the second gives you 0.94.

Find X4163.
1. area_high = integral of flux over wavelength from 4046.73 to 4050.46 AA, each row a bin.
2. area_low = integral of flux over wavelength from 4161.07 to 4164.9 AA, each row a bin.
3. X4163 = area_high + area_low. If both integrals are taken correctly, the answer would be 2241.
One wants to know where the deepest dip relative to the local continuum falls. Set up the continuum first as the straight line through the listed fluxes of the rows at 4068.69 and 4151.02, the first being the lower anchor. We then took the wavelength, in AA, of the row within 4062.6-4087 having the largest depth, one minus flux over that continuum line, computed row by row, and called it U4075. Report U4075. 4074.32 AA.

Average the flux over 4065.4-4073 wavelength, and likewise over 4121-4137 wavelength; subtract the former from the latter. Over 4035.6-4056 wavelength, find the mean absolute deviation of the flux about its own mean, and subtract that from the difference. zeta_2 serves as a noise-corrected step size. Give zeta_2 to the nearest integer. -25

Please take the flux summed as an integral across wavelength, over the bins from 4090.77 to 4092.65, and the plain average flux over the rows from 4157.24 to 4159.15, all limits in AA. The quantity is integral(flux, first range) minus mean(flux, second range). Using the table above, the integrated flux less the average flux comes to 213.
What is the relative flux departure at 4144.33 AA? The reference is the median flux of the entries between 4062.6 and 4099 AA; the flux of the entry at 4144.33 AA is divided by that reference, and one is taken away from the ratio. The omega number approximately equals 0.025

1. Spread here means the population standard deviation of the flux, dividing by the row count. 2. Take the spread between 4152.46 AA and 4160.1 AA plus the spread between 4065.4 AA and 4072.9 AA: 15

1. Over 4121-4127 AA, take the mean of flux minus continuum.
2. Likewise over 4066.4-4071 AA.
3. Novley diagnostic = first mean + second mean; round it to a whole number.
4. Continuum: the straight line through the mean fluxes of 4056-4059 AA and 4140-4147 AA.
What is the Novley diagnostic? -11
